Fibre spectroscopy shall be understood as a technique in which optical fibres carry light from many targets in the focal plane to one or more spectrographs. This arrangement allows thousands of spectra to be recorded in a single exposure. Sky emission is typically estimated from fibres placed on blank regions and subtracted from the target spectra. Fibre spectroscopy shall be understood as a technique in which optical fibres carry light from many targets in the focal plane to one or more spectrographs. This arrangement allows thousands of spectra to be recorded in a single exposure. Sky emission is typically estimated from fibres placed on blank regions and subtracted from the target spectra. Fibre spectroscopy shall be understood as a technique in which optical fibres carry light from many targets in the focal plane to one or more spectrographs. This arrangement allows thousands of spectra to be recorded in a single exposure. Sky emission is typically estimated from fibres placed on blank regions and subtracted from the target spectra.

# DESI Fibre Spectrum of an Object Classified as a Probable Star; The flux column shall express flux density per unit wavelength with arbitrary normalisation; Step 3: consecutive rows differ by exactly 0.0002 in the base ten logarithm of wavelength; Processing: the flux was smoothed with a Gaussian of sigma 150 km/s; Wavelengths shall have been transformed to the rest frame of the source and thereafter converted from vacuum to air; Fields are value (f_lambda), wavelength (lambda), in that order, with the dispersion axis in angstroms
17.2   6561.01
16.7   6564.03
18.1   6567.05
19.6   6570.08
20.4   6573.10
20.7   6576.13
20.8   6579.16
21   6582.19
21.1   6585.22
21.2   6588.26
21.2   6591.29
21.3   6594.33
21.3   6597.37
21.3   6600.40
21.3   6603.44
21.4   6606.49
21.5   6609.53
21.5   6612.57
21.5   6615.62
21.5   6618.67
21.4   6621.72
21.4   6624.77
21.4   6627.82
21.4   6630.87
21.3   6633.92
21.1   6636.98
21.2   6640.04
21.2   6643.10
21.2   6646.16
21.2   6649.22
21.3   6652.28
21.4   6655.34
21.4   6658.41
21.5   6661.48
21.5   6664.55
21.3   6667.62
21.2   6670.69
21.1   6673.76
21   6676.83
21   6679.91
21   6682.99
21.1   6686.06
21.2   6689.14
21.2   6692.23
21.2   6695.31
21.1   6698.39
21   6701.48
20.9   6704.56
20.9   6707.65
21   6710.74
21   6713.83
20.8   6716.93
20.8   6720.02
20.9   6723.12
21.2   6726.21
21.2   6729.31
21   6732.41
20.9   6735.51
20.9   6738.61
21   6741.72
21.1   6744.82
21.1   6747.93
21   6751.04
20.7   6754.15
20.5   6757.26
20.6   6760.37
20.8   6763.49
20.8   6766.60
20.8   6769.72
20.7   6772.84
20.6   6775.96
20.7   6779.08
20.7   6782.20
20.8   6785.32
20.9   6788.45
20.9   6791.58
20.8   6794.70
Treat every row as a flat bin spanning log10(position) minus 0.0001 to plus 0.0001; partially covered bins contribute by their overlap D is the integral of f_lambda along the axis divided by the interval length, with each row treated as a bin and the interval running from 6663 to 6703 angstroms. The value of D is 21.15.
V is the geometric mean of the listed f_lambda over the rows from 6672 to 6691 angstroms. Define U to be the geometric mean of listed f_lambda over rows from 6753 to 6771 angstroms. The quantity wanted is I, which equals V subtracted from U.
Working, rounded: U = 20.7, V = 21.1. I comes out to -0.37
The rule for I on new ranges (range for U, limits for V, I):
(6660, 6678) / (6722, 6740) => 0.25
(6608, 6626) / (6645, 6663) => 0.13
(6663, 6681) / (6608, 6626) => -0.28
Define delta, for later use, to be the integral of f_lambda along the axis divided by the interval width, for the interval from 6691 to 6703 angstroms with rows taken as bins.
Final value 21.1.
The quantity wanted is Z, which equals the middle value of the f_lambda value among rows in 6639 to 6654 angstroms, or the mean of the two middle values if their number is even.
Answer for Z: 21.2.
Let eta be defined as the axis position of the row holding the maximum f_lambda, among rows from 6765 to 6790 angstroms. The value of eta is 6788.45 angstroms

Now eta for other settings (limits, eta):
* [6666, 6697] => 6667.62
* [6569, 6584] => 6582.19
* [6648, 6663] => 6661.48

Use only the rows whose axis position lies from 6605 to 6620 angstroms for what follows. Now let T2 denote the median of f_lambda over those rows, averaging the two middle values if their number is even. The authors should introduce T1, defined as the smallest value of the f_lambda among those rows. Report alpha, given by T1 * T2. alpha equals 460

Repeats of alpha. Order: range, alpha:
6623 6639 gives 452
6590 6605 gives 452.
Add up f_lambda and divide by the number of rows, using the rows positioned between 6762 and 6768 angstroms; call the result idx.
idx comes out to 20.8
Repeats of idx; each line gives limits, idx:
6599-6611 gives 21.4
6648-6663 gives 21.4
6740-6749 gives 21.1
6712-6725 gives 20.9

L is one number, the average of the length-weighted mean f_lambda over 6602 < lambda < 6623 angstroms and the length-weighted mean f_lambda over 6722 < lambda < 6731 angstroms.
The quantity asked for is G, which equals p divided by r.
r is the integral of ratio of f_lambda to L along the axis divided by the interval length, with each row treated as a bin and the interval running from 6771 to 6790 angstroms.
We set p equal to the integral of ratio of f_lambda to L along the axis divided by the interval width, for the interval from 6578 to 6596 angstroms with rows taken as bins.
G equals 1.018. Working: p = 0.99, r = 0.97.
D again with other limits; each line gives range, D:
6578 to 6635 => 21.31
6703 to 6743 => 20.96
